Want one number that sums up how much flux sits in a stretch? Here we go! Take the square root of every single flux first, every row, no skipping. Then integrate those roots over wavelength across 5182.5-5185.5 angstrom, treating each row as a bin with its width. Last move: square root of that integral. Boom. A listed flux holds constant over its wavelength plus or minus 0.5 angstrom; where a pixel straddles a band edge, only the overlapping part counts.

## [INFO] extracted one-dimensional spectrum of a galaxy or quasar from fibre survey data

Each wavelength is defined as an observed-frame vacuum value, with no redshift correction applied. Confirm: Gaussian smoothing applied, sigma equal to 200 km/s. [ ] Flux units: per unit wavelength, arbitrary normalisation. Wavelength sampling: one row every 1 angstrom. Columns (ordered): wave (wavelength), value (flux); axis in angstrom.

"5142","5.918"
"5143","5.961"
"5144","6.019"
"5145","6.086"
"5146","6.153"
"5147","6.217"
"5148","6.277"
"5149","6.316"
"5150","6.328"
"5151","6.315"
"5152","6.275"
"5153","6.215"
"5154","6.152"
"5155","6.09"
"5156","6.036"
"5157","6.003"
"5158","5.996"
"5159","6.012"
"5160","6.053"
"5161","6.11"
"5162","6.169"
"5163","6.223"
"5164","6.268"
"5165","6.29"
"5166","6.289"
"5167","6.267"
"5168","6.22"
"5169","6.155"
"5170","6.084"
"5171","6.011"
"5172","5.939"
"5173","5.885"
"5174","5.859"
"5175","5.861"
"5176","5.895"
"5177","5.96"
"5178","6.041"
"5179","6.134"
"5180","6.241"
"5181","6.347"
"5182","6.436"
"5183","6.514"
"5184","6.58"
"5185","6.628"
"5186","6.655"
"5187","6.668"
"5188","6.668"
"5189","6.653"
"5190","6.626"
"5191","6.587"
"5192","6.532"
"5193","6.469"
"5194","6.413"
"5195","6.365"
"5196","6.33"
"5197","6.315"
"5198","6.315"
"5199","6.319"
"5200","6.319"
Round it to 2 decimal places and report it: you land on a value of 2.77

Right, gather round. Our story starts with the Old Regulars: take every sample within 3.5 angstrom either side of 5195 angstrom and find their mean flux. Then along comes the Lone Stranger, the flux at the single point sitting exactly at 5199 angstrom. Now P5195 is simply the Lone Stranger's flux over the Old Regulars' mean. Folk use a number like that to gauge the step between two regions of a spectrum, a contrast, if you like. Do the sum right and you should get 0.99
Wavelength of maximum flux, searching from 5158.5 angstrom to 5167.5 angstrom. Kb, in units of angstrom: 5165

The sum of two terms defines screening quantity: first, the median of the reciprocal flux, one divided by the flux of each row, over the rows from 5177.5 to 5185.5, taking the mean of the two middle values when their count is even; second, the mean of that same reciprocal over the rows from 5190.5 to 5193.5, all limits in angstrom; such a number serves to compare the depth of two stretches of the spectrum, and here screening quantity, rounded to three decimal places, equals 0.310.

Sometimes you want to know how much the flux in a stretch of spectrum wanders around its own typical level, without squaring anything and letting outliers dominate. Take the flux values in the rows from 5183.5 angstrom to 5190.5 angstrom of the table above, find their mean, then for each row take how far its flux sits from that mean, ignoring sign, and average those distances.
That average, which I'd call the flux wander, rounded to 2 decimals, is 0.02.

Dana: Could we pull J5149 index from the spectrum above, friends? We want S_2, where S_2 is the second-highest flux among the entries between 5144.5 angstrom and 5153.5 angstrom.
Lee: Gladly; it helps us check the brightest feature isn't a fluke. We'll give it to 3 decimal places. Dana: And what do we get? 6.316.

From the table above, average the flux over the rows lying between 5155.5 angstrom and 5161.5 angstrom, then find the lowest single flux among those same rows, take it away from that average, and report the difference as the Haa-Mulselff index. 0.04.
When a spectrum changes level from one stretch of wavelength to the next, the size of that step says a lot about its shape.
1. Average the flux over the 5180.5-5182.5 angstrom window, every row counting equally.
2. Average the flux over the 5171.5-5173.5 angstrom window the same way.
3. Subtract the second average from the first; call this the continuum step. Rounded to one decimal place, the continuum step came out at 0.5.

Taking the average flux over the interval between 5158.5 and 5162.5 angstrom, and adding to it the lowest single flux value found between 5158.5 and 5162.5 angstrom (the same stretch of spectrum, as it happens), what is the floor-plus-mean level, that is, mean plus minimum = 12.1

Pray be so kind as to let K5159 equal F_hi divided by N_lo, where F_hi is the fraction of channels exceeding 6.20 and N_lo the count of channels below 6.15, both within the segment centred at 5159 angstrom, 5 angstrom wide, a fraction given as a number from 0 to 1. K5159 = 0.0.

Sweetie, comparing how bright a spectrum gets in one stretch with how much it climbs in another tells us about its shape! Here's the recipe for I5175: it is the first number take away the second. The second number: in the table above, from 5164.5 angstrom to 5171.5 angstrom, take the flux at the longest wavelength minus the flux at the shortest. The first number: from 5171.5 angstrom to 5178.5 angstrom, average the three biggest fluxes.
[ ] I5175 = 6.3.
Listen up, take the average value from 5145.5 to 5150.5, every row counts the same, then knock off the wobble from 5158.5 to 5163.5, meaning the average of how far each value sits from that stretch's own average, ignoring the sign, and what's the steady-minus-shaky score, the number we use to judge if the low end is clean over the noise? 6.19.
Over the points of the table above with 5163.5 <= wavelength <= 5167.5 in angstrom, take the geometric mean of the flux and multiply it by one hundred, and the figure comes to 628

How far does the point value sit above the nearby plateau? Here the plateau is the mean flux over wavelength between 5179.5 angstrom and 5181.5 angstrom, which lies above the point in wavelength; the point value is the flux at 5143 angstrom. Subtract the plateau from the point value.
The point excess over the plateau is -0.33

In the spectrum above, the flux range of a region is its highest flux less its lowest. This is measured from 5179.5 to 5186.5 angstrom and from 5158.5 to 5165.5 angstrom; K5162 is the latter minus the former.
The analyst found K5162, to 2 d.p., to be -0.14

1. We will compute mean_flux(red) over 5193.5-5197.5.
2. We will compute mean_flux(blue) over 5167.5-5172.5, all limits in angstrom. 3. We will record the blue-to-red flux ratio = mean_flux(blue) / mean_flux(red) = 0.957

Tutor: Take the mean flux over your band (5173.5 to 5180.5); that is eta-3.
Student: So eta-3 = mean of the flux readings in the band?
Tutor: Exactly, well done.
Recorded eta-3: 6.0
